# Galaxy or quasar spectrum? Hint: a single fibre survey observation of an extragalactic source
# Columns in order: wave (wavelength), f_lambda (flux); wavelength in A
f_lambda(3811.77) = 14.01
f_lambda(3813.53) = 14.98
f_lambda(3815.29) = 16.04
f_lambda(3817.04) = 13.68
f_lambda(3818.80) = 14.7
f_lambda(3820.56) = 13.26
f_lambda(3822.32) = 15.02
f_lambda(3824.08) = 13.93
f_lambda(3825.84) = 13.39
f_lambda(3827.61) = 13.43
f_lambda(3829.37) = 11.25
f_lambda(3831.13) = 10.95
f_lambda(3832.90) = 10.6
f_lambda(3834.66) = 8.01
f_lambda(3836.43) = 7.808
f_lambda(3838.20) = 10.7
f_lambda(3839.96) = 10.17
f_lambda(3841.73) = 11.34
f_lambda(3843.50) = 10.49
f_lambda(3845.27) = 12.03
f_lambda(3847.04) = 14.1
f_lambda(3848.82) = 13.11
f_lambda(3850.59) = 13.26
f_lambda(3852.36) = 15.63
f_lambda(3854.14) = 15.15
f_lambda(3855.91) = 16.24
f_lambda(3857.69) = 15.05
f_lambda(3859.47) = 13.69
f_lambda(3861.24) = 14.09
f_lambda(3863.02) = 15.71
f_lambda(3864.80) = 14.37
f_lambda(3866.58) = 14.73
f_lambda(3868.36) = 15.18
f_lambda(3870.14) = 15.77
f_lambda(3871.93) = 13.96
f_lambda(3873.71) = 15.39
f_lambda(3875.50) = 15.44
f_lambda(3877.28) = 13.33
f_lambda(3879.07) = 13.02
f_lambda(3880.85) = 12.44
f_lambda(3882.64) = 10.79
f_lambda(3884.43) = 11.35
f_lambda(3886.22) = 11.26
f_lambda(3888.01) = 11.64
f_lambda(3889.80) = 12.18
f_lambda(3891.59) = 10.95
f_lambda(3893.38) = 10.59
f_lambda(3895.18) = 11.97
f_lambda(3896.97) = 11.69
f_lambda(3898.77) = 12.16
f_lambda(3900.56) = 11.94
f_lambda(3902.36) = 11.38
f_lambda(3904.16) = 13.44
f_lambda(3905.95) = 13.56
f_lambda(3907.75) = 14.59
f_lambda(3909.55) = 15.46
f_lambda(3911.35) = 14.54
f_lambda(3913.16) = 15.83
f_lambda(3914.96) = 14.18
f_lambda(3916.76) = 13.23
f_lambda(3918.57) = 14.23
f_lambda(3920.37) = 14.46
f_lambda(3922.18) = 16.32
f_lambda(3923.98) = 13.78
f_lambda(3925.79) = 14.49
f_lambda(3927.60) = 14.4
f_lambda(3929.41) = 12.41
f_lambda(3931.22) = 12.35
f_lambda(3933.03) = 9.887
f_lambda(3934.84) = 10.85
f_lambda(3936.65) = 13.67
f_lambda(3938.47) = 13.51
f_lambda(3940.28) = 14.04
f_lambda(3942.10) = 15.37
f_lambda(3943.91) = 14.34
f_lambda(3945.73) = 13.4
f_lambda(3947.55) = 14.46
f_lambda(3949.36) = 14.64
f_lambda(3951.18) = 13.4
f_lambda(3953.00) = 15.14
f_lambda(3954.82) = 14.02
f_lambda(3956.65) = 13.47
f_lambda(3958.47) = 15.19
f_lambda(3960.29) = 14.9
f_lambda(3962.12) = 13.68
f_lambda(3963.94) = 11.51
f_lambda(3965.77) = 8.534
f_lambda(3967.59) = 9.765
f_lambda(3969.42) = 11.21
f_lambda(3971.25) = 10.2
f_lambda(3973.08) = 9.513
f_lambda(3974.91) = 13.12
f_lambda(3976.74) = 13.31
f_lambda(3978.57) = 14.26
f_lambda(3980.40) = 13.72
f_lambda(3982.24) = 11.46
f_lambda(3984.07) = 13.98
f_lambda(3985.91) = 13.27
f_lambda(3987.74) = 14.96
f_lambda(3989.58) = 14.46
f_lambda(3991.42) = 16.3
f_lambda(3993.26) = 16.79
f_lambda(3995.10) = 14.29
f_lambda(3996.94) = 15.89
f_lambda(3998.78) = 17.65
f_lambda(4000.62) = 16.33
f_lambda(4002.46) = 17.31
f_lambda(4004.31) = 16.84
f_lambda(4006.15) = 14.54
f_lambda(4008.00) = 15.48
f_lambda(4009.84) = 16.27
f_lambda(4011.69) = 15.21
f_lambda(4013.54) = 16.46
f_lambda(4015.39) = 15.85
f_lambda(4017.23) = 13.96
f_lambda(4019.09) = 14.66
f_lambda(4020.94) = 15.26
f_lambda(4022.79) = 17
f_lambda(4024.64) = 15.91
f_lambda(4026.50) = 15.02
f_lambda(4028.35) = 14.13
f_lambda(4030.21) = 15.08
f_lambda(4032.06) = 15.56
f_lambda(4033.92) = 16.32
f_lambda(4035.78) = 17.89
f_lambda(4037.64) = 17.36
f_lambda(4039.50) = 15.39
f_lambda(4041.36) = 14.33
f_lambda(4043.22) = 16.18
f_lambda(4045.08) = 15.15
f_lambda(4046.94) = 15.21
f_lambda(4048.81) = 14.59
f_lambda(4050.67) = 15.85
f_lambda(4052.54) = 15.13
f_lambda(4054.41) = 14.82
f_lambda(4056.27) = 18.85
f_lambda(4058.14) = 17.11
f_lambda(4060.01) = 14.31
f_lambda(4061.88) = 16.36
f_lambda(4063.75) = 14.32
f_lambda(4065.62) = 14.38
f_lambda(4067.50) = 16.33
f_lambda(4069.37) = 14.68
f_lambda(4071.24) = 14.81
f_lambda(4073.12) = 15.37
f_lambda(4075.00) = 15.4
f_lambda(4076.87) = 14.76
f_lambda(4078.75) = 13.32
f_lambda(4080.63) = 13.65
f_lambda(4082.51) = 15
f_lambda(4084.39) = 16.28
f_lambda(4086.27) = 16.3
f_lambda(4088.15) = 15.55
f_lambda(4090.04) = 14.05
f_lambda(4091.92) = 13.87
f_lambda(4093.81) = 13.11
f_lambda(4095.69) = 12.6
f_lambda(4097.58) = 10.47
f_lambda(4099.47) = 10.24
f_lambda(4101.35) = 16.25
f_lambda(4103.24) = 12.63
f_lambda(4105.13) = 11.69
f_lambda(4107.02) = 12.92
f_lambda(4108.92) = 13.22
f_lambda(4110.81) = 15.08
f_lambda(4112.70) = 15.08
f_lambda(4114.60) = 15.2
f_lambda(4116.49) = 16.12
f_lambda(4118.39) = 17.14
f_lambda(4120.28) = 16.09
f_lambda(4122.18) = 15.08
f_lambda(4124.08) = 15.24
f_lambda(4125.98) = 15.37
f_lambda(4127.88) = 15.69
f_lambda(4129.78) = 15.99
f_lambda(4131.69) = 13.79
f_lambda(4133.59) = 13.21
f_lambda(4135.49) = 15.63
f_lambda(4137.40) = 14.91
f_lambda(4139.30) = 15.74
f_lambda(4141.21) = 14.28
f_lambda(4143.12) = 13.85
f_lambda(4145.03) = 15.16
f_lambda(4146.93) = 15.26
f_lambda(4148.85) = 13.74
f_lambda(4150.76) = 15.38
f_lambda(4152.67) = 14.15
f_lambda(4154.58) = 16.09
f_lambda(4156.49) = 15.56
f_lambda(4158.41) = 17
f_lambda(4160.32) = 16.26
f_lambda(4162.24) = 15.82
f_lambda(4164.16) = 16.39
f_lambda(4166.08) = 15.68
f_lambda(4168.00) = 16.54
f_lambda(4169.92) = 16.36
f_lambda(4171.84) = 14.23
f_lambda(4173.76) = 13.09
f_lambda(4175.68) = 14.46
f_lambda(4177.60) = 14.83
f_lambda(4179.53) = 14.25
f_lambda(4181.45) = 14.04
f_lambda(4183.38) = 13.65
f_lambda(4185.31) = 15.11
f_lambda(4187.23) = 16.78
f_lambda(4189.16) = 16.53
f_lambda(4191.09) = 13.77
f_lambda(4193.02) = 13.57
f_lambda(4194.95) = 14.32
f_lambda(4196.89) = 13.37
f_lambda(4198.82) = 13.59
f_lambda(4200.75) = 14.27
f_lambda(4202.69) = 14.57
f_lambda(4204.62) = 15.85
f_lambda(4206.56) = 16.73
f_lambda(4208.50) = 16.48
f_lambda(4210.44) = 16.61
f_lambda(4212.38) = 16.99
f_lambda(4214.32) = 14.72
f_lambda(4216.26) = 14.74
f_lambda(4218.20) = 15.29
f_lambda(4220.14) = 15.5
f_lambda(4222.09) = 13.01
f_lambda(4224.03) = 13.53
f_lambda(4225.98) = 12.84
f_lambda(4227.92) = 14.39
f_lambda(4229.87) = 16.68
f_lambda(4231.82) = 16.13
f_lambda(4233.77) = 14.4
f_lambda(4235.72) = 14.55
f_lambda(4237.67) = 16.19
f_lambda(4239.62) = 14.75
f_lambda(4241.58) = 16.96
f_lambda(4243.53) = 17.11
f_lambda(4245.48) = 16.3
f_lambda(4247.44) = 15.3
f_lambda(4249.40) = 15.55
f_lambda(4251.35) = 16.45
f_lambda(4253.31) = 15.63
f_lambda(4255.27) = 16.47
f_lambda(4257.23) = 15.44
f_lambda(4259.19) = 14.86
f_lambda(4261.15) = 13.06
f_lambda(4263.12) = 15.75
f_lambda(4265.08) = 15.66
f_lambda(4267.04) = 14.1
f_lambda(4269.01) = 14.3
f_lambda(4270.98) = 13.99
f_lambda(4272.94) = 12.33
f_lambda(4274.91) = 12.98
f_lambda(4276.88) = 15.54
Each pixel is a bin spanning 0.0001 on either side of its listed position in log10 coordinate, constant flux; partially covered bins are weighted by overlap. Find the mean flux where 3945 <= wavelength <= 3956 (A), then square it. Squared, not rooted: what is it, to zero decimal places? 201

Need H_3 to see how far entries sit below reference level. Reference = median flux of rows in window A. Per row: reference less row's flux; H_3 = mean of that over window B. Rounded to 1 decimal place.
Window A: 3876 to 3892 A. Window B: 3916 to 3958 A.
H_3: -2.1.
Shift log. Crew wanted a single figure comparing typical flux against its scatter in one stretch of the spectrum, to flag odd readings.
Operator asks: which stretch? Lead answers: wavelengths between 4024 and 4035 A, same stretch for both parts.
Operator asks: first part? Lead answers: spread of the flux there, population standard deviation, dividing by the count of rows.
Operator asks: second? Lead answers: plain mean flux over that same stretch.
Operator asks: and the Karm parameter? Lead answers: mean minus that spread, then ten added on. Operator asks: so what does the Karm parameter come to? 24.6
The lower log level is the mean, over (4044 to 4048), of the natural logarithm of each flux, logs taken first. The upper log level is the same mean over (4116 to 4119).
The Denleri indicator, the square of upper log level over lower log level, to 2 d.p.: 1.07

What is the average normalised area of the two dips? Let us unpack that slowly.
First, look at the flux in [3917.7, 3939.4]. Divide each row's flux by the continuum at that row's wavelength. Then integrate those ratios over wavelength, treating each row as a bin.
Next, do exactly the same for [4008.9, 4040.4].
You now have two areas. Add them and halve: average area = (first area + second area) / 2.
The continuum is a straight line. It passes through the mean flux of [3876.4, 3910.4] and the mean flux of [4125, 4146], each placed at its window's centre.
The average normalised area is 30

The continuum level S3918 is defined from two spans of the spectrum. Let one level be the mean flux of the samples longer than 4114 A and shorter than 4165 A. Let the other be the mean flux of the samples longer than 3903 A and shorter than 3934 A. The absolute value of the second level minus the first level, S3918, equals 1.4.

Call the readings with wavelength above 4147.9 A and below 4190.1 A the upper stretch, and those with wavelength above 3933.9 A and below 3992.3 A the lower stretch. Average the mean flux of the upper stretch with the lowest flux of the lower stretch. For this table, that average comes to 11.9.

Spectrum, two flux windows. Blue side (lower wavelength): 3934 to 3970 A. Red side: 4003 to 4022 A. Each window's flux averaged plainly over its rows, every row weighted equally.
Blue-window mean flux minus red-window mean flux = -2.2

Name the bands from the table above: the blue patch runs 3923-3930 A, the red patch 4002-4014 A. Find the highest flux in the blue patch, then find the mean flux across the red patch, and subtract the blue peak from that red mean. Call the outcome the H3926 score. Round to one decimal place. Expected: 1.5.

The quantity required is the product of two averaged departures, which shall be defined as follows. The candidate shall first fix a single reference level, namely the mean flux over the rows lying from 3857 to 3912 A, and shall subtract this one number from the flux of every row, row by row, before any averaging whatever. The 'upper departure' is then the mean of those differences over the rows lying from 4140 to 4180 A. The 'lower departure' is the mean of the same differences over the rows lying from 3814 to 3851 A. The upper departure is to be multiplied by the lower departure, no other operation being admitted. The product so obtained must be -2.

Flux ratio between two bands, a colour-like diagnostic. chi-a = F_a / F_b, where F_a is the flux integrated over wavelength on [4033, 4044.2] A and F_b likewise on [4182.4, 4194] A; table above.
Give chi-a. 1.05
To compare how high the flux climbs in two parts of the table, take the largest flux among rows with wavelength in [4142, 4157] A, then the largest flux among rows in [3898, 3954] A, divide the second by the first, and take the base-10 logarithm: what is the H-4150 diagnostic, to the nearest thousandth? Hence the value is 0.006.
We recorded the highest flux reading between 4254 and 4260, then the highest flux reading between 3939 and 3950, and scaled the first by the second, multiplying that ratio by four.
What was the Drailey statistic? 4.3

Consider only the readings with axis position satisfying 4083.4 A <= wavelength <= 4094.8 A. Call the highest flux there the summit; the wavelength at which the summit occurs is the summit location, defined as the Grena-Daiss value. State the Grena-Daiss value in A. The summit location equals 4086.27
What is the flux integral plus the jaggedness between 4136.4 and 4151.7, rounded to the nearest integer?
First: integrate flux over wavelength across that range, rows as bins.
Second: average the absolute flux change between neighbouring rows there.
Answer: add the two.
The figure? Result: 227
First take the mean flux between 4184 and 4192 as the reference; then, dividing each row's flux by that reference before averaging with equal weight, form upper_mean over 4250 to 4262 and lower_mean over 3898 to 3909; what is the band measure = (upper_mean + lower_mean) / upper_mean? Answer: 1.84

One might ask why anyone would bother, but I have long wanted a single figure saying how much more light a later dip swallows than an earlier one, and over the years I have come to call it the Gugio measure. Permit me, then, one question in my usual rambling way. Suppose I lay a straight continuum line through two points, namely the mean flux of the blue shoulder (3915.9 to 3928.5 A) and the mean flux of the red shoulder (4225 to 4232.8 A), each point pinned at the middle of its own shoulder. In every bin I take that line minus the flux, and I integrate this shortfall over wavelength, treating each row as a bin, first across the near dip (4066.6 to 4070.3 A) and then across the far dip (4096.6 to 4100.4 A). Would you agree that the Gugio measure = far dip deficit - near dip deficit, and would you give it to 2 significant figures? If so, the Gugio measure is 20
